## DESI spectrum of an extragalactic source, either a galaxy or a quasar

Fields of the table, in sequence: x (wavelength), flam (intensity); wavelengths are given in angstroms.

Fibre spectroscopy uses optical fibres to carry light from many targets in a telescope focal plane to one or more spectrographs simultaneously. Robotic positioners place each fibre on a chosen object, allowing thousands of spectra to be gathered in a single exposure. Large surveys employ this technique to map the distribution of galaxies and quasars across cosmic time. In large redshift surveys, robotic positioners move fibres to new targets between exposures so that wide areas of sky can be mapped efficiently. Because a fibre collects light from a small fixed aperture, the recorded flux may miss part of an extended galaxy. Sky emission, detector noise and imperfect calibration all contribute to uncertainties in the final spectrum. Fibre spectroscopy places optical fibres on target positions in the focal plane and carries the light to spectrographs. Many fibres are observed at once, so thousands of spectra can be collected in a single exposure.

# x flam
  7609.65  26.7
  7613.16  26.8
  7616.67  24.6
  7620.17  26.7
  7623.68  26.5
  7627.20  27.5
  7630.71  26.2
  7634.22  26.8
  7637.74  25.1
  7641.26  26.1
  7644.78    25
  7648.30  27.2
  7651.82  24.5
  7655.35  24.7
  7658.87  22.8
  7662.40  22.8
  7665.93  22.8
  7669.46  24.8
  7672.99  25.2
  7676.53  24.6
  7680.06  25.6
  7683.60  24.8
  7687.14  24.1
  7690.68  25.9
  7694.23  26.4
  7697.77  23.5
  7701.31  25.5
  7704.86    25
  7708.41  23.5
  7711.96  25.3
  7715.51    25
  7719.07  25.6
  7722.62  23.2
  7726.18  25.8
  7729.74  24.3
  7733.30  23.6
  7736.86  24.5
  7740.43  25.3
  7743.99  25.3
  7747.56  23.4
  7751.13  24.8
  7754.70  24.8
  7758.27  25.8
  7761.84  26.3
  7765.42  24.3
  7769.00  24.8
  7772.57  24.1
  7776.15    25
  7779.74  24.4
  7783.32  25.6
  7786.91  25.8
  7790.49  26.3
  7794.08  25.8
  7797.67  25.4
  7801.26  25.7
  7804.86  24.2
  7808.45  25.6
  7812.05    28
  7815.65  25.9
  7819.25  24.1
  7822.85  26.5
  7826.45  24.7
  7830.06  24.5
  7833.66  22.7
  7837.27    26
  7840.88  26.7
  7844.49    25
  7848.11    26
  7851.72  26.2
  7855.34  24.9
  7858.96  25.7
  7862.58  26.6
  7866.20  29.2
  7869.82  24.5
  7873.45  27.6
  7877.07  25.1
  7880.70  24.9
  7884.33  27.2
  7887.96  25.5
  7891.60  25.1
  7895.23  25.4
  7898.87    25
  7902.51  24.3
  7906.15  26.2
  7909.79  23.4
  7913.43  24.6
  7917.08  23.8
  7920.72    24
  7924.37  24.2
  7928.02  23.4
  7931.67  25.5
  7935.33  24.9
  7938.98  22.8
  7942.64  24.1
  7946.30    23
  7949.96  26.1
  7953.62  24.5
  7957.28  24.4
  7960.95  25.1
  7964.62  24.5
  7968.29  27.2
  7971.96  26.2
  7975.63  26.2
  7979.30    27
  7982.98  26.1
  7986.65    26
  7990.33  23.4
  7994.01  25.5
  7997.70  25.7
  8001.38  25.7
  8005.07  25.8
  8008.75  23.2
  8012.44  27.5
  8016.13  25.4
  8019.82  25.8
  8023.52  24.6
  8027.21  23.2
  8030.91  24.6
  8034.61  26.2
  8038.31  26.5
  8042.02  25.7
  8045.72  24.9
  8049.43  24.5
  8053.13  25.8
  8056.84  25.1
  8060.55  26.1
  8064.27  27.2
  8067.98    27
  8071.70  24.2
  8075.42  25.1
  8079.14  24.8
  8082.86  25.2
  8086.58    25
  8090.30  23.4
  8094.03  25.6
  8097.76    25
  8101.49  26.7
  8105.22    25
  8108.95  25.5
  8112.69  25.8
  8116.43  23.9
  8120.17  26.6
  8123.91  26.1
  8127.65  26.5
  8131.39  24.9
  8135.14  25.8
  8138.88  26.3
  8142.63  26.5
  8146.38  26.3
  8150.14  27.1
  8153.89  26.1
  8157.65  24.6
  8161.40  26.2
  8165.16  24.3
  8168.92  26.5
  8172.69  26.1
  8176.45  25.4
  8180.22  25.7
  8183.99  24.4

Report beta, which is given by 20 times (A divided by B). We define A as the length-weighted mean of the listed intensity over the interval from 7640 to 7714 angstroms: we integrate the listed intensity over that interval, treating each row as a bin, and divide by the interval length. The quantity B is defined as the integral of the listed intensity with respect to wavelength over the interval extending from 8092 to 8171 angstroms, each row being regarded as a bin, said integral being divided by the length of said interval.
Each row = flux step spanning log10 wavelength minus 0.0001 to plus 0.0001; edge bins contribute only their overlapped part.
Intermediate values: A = 24.8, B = 25.8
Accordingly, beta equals 19.2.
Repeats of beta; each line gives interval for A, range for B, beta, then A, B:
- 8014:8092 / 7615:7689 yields 20.1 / 25.3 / 25.2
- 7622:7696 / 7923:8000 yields 20.1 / 25.2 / 25.0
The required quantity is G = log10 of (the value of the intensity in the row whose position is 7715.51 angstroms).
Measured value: 1.40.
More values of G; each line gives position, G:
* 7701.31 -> 1.41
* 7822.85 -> 1.42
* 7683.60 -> 1.39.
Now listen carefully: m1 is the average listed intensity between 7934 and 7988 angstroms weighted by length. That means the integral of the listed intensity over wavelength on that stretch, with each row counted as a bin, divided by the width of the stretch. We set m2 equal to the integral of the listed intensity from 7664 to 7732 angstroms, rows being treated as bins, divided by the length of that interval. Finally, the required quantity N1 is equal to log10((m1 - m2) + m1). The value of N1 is 1.41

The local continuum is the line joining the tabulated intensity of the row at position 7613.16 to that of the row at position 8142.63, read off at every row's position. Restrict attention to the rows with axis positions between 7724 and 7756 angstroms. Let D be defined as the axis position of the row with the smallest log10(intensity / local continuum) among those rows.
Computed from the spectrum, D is 7747.56 angstroms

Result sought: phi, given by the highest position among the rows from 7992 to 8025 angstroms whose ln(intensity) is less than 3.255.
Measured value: 8023.52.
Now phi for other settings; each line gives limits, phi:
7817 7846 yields 7844.49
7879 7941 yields 7938.98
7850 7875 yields 7869.82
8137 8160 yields 8157.65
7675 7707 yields 7704.86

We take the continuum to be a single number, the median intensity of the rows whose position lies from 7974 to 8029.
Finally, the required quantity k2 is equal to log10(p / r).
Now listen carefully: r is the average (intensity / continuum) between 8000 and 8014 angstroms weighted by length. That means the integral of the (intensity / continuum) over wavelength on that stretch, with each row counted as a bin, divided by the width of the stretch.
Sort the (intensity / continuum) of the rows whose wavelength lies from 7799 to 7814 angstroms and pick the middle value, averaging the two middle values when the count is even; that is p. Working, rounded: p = 0.998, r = 0.99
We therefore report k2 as 0.002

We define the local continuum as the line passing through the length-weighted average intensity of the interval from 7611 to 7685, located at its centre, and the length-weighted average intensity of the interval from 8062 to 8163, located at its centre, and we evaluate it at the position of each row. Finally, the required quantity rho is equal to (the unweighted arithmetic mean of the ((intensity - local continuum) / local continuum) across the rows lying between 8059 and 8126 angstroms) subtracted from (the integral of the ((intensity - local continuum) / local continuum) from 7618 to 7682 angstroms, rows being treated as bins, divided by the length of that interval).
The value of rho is 0.005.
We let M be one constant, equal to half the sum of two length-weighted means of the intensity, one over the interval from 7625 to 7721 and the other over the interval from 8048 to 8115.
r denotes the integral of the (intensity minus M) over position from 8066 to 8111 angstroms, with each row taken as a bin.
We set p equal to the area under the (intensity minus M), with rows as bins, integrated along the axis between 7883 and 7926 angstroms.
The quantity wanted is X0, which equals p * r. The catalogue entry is 1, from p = -15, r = 0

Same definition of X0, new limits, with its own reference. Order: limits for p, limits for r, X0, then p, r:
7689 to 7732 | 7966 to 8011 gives -279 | -14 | 20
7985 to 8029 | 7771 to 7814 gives -37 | -3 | 12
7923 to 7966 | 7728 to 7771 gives 706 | -36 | -20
